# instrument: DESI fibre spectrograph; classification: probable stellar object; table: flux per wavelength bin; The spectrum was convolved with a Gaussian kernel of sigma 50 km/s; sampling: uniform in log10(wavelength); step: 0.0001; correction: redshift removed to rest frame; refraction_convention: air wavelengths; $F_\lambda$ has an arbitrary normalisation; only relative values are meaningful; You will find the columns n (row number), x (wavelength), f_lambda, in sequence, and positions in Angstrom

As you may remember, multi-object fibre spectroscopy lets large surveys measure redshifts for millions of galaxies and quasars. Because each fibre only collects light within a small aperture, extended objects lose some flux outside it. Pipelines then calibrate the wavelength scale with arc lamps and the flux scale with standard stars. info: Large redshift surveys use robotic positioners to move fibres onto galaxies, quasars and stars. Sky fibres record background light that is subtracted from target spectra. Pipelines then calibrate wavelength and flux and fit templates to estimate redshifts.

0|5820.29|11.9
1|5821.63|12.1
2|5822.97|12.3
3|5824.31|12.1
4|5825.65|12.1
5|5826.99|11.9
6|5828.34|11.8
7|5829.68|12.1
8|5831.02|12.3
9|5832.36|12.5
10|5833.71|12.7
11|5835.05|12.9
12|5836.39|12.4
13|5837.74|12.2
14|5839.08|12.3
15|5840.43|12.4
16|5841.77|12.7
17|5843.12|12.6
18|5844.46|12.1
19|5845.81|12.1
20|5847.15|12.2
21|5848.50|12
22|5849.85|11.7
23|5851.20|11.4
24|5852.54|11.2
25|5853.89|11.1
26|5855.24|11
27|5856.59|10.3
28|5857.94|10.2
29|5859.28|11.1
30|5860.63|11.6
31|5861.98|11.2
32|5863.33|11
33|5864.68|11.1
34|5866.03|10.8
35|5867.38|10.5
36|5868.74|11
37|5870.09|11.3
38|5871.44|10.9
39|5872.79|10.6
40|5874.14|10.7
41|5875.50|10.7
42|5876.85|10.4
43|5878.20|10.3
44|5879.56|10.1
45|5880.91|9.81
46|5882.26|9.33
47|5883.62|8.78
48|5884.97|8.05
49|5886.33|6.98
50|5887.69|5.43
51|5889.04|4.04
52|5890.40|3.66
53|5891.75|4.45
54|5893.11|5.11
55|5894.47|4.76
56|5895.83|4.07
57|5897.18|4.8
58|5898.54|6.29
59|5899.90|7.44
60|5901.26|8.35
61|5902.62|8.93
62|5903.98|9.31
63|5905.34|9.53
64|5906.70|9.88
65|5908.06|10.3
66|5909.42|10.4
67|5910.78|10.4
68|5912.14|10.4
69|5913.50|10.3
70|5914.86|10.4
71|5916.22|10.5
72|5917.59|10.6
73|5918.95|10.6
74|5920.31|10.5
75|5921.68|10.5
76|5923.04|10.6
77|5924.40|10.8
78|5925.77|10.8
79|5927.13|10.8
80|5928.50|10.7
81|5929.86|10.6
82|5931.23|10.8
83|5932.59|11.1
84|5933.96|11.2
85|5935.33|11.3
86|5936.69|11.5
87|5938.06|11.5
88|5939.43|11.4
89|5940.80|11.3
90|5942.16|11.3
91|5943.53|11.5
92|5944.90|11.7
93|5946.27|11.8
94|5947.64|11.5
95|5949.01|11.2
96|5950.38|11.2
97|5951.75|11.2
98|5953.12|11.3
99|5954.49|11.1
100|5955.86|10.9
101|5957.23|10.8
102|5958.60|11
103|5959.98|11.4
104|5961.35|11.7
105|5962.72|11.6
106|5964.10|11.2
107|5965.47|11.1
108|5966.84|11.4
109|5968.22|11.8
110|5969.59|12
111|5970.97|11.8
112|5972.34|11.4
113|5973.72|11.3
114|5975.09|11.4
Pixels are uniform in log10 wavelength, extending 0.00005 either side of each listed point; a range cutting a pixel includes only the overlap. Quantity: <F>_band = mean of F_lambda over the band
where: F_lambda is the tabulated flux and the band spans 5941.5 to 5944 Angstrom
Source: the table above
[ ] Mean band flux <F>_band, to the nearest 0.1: 11.4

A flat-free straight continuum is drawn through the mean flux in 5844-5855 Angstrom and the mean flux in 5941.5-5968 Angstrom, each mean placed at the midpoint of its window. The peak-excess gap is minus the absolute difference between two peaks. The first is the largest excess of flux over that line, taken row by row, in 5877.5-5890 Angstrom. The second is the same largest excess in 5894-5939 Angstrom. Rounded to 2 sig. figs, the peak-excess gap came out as -1.4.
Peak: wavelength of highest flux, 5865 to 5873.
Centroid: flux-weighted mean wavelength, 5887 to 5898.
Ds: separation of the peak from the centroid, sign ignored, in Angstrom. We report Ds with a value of 22.3 Angstrom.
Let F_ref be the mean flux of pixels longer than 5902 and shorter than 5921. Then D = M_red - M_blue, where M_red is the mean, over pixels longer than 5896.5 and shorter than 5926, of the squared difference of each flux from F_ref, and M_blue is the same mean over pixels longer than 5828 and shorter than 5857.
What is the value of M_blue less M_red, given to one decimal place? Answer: 1.2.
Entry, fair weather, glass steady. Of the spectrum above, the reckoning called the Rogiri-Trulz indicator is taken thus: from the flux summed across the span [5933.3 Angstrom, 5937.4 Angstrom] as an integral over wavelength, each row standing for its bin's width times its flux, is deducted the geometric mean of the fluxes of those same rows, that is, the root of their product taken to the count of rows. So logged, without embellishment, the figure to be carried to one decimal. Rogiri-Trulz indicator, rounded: 35.1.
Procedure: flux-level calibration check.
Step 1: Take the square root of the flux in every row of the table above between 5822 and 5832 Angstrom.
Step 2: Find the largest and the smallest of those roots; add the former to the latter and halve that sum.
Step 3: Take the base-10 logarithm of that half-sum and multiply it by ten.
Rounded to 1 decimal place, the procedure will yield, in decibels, 5.4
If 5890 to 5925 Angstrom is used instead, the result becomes 4.1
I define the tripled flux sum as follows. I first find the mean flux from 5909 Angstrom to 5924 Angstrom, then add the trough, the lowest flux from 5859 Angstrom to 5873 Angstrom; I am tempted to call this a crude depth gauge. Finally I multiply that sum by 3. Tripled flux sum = 63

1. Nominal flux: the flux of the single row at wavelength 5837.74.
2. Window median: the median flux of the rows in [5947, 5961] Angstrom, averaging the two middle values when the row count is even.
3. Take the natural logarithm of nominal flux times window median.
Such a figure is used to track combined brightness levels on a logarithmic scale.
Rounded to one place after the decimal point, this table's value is 4.9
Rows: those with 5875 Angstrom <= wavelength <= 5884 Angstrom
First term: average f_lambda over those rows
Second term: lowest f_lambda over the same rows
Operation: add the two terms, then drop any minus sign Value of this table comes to 18.7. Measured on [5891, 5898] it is 8.7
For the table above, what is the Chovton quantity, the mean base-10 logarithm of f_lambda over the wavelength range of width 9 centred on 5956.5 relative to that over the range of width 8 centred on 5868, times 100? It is 101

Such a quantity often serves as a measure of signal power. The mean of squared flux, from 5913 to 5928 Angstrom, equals 112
